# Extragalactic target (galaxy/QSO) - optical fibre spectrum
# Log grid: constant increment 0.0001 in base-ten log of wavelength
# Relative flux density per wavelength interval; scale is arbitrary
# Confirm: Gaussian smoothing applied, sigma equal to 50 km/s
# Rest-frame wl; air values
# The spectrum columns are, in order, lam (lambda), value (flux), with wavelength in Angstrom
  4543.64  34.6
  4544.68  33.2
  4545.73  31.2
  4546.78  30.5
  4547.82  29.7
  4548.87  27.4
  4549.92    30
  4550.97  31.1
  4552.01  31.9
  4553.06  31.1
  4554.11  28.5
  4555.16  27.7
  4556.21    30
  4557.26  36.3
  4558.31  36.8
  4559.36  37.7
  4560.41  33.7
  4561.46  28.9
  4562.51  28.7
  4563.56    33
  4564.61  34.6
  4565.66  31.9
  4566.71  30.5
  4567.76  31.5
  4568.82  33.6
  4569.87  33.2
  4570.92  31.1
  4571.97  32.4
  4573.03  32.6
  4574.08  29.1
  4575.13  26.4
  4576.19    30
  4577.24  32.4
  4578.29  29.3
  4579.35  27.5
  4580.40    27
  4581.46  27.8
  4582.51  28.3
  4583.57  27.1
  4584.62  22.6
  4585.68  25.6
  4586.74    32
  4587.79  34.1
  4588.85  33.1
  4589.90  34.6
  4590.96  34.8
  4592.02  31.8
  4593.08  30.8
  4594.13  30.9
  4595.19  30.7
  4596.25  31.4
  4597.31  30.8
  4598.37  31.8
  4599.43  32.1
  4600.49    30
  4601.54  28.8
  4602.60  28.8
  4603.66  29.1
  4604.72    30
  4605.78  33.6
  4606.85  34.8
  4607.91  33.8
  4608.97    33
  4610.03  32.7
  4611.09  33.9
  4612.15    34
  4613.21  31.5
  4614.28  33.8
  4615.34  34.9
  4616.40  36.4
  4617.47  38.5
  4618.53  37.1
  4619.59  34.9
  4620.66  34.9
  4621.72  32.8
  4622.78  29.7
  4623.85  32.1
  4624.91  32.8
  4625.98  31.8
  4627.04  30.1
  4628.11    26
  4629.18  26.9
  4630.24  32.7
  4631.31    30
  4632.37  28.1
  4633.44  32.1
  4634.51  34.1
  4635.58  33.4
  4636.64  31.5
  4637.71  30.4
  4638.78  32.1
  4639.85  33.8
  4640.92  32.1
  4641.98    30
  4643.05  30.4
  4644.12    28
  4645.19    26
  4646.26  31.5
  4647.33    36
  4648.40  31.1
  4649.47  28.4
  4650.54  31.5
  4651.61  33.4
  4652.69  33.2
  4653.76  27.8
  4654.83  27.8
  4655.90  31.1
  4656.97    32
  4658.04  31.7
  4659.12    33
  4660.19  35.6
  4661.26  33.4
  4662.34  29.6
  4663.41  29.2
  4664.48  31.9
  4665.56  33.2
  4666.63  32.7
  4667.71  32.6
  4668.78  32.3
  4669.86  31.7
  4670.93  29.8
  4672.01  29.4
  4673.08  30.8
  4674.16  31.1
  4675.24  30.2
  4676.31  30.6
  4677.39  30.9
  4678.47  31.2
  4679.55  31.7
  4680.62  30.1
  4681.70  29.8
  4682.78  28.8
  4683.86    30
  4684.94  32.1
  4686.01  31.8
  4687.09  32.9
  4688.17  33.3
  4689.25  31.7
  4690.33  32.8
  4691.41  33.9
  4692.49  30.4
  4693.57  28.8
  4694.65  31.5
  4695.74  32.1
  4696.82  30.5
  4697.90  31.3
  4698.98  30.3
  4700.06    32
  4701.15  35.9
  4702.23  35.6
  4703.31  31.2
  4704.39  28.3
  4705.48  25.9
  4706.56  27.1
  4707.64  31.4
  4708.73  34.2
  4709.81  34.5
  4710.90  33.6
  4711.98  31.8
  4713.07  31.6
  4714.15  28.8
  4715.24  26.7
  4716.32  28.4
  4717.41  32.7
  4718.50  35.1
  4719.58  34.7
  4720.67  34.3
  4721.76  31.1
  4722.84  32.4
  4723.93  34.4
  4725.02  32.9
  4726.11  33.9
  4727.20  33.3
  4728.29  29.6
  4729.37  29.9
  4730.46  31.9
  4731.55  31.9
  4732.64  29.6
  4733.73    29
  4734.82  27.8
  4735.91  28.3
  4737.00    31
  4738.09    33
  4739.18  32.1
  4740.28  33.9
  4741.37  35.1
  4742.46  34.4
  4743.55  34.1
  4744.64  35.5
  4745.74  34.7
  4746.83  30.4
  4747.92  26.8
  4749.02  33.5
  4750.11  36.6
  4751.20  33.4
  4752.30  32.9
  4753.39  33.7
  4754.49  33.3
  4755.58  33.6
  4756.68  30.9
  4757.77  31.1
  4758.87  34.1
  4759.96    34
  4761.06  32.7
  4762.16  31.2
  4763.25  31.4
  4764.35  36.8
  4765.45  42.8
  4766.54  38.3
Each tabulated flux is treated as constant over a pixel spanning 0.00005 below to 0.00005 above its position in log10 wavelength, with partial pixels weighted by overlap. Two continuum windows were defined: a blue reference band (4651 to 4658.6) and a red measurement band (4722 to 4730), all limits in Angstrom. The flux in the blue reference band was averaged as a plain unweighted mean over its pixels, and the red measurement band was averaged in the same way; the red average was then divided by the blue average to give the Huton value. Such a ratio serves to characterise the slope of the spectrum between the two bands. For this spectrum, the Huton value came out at 1.043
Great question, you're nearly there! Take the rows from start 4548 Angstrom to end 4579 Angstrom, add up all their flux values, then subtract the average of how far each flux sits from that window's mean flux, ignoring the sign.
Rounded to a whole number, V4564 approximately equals 909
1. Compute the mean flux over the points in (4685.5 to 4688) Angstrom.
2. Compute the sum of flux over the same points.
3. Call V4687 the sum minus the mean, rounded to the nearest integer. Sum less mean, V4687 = 32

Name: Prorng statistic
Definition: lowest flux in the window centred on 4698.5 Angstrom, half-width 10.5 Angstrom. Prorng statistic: 25.9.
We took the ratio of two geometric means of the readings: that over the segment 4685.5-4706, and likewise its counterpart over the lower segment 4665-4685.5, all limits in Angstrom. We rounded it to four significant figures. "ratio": 1.017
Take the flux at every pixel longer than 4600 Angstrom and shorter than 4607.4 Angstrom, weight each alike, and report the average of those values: 30.7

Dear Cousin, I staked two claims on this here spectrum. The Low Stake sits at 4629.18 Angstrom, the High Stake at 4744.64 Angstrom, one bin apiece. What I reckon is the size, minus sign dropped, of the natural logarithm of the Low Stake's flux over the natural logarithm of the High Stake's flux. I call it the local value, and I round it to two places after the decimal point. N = 0.92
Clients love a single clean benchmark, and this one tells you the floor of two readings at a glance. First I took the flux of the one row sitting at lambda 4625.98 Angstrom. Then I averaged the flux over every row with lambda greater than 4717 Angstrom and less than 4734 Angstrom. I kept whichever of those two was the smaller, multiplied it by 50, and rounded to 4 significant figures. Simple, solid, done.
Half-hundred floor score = 1590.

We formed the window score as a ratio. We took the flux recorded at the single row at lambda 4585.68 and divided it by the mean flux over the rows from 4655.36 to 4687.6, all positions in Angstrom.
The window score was 0.82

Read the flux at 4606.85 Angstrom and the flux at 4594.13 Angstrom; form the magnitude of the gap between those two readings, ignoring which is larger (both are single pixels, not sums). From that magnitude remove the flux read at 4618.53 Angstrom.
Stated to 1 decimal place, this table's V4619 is -33.2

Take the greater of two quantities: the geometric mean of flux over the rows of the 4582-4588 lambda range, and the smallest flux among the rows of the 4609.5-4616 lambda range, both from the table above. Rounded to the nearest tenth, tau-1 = 31.5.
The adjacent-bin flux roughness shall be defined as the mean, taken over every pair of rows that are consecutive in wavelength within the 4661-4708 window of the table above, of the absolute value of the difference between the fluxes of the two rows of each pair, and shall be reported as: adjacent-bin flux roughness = 1.41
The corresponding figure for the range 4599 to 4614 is 1.17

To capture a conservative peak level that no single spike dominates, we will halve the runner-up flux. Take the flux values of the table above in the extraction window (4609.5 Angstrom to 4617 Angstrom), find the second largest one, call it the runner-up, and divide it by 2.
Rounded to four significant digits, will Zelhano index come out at 17.45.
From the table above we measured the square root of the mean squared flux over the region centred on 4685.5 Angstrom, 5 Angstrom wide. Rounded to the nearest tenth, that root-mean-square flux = 31.7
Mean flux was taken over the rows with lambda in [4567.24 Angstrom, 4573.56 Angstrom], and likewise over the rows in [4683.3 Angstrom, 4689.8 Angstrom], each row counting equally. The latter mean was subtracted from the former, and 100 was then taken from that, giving -100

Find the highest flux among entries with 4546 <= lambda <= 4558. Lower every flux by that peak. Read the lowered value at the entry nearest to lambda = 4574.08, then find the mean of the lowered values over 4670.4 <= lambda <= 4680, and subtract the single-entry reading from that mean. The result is 1.5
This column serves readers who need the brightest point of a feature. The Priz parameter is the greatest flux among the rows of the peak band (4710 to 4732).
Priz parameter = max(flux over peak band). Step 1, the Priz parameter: 35.1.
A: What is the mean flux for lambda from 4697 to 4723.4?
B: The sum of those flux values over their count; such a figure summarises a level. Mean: 31.6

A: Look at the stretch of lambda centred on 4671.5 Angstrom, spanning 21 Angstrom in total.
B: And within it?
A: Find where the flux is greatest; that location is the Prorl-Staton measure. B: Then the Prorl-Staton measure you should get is 4661.26 Angstrom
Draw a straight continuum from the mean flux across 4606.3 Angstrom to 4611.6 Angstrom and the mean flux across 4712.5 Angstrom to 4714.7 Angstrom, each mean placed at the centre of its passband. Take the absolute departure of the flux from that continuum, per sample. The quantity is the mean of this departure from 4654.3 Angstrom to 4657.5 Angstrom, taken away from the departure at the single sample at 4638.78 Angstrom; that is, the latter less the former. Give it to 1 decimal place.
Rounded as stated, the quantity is -1.2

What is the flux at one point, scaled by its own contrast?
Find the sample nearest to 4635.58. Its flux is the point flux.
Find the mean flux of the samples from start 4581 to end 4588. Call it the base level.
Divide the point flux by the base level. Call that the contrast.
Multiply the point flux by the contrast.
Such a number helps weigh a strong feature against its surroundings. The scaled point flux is 40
